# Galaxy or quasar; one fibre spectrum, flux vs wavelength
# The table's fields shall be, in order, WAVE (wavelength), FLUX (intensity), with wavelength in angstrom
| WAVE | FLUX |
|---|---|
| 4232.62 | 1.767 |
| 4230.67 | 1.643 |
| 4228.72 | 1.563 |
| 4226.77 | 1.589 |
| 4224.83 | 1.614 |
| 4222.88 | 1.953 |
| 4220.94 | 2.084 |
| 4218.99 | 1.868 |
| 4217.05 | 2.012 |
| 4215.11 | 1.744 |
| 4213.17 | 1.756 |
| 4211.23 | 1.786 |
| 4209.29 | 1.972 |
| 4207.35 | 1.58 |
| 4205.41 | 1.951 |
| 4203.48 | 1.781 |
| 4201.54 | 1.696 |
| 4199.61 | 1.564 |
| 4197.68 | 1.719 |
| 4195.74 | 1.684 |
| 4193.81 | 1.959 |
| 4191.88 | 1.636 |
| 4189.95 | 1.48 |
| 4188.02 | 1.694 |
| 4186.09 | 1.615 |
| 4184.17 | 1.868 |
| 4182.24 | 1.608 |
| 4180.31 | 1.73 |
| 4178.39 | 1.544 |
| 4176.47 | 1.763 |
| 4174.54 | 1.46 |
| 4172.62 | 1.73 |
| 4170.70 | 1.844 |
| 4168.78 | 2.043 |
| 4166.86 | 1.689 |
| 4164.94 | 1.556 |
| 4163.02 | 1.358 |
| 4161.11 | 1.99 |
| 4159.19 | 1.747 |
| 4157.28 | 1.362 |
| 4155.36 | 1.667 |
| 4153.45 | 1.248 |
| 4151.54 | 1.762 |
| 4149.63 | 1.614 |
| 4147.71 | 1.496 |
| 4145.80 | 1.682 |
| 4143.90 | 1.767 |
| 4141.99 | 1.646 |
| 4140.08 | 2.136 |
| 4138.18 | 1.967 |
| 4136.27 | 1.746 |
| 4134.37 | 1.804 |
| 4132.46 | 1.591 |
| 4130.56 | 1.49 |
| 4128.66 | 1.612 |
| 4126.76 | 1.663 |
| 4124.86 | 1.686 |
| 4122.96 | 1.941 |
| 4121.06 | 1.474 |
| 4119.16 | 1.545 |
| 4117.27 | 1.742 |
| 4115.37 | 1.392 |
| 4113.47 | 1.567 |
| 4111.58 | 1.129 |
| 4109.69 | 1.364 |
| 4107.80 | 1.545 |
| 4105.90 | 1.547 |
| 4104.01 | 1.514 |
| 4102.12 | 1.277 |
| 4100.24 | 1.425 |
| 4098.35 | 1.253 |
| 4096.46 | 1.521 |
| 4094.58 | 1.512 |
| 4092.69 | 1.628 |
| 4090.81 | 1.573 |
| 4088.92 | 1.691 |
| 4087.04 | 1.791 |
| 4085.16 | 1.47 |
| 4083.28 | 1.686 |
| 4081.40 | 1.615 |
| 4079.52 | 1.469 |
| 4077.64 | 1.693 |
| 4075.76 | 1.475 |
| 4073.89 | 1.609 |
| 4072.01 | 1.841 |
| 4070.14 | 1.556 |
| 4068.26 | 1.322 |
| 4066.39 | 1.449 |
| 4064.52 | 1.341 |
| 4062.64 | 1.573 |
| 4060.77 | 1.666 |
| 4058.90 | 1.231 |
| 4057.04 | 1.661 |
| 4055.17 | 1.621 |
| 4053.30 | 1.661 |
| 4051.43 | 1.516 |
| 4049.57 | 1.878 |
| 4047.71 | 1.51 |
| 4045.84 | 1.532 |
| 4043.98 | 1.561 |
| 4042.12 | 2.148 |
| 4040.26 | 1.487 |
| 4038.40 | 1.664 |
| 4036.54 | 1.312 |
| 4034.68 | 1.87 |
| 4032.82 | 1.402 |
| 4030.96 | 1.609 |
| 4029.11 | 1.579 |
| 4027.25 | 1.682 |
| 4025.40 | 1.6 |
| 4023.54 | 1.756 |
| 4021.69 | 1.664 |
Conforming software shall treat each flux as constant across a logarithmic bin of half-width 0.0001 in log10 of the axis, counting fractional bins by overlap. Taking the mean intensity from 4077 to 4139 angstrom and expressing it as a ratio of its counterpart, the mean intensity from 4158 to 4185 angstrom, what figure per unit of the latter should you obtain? 0.92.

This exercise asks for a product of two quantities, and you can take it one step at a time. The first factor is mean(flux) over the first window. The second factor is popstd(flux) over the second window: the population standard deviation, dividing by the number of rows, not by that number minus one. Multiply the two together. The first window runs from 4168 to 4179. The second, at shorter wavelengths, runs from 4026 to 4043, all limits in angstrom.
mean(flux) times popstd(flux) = 0.410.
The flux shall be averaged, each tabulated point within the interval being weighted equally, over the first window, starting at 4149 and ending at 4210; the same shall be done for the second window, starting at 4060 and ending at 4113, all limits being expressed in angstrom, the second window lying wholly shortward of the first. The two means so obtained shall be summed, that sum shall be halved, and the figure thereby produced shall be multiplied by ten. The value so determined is 16.0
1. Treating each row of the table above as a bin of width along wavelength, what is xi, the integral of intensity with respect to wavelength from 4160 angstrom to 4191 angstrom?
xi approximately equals 52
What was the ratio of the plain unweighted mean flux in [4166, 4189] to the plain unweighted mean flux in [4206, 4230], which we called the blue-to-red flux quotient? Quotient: 0.957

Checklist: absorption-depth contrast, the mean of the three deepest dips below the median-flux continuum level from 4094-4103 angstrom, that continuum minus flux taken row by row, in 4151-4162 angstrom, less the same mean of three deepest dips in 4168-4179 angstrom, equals 0.15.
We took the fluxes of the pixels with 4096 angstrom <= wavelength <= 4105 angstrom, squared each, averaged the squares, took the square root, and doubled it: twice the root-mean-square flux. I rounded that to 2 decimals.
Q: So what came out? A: 2.81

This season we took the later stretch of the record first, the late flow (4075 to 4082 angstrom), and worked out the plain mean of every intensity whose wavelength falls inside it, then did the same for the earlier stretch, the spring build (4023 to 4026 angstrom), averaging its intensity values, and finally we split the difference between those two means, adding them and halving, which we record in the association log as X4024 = 1.62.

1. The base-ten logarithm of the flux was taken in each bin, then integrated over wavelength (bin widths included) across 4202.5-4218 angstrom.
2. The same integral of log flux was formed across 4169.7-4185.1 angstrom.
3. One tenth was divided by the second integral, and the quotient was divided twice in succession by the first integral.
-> 0.0018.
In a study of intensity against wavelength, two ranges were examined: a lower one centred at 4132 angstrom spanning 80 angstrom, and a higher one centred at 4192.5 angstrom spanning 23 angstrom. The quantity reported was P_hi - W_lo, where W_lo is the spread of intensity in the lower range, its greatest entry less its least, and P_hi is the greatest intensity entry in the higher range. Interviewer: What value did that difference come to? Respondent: 1.0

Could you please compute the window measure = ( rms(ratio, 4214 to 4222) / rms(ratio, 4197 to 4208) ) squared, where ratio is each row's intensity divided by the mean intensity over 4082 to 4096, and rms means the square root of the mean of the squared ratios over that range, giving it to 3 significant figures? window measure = 1.26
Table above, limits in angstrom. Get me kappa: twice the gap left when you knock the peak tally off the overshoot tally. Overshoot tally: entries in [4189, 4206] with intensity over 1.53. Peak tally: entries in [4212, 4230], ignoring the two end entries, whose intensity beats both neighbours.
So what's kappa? 12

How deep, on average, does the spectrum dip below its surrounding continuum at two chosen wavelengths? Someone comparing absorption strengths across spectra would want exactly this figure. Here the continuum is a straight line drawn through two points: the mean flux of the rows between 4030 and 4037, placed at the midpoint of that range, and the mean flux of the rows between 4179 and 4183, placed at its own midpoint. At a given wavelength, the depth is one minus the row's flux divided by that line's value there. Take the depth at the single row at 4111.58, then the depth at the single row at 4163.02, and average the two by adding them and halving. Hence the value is 0.24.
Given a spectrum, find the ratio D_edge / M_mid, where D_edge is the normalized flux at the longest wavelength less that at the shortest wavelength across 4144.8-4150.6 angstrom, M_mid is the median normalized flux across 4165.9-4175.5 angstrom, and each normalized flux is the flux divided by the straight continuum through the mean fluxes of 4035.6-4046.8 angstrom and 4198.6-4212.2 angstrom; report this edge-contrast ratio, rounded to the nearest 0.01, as -0.04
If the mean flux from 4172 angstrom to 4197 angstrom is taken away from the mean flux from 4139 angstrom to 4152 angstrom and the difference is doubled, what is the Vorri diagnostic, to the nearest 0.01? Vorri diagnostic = 0.11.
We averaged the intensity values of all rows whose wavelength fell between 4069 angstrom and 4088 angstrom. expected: 1.62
